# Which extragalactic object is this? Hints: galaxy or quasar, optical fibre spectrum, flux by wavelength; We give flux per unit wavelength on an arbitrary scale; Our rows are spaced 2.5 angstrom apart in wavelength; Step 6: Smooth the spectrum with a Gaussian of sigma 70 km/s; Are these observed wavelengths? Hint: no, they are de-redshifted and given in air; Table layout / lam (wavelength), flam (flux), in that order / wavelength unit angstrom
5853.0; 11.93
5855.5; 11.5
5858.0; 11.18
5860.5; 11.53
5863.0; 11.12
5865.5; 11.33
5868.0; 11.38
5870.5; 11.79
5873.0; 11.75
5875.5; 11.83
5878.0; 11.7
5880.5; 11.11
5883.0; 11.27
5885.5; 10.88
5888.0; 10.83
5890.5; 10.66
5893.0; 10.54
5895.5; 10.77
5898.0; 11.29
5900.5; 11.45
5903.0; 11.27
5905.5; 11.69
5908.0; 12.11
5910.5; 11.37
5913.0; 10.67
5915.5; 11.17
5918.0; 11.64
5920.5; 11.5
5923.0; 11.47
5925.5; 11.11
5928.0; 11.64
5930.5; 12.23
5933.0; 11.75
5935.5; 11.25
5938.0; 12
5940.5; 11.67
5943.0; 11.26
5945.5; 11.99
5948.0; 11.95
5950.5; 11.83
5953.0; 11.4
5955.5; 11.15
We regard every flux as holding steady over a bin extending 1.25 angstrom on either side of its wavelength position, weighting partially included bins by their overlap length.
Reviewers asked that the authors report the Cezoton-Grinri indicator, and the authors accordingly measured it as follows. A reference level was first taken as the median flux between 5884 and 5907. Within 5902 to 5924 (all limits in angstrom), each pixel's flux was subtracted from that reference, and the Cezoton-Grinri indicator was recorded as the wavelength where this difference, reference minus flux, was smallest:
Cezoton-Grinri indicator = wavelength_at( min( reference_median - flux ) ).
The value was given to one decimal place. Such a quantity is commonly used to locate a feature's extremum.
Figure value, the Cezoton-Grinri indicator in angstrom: 5908.0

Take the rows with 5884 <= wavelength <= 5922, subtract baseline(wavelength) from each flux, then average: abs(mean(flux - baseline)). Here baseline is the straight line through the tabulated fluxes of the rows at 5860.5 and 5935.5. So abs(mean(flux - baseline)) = 0.18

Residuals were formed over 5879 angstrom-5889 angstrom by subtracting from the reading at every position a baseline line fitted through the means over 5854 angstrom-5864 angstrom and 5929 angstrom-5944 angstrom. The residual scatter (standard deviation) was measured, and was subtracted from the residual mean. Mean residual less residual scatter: -0.6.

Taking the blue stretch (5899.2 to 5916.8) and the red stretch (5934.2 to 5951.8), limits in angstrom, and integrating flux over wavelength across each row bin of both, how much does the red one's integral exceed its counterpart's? 6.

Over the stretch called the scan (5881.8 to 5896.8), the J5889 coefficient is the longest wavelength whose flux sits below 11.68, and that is 5895.5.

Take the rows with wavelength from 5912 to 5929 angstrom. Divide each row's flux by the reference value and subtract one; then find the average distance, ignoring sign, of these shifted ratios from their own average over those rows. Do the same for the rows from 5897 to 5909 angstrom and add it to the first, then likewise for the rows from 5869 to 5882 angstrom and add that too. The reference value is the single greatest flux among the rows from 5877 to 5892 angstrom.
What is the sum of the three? 0.065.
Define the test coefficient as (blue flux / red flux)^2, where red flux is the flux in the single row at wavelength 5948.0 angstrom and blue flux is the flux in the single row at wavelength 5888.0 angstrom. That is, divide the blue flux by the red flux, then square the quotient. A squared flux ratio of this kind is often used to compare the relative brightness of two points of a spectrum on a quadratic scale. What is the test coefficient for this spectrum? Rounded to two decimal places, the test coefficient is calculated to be 0.82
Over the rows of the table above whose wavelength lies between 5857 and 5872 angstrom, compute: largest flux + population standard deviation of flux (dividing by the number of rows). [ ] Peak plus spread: 12.0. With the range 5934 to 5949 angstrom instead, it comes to 12.3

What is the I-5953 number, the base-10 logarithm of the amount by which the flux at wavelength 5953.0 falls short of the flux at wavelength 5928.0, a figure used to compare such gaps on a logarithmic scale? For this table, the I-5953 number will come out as -0.62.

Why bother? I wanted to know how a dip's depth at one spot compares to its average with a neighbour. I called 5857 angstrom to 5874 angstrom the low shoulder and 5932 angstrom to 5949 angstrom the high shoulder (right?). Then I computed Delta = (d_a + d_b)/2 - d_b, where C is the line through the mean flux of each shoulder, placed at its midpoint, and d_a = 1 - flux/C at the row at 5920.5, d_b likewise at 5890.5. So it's -0.032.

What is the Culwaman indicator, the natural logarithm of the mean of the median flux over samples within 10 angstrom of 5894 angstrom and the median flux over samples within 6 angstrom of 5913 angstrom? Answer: 2.41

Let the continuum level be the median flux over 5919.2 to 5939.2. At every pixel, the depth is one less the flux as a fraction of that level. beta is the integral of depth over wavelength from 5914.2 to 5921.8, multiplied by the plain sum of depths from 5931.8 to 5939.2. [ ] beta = -0.002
